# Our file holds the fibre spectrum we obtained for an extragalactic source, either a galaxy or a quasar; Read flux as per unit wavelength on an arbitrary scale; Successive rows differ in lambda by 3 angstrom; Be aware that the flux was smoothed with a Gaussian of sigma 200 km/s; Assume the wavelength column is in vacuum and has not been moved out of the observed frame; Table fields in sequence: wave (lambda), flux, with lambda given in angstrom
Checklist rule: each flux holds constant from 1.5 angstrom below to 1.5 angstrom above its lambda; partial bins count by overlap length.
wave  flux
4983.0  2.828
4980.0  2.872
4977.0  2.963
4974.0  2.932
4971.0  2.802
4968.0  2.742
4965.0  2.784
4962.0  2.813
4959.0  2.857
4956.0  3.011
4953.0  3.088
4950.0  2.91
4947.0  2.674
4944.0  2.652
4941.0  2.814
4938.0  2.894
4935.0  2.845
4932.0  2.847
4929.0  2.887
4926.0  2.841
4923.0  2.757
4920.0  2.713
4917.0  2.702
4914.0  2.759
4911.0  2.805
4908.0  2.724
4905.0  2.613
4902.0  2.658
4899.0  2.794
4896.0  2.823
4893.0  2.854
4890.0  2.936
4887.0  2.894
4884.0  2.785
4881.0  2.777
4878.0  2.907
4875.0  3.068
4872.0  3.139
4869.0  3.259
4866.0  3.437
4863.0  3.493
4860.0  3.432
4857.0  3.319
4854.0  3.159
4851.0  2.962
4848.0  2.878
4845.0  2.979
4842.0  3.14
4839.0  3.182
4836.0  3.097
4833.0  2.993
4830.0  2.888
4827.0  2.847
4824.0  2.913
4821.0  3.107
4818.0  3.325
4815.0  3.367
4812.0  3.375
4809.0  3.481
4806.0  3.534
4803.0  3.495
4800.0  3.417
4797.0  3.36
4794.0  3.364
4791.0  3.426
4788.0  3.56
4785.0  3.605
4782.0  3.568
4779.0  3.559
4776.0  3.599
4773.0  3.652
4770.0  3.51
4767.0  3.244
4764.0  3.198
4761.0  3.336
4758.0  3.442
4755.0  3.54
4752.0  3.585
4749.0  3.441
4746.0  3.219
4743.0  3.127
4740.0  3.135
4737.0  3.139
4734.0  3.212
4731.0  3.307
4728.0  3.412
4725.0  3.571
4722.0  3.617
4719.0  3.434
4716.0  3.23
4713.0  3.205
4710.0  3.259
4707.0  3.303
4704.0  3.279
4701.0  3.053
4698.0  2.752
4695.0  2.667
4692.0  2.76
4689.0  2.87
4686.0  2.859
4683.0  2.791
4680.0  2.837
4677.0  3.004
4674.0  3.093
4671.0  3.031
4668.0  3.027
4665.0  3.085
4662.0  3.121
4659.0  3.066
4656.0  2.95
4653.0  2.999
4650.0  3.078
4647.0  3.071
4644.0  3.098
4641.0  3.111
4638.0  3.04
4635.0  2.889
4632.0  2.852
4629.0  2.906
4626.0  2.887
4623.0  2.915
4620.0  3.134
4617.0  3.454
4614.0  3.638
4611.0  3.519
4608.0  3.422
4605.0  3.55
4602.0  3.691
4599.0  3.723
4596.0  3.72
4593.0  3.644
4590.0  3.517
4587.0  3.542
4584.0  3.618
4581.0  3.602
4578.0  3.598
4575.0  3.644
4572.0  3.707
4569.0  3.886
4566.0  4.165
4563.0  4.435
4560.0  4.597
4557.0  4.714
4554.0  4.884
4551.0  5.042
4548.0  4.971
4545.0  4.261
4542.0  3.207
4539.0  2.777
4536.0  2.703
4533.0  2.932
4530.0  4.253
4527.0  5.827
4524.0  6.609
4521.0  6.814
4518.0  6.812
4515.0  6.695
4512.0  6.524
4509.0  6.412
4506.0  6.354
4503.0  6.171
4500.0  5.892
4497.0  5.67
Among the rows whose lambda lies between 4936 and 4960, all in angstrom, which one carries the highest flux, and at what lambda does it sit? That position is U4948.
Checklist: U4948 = 4953.0 angstrom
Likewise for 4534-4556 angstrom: 4551.0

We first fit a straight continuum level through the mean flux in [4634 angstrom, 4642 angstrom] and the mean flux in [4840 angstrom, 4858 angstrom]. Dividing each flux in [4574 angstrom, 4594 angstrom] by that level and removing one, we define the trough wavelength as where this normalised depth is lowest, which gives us 4590.0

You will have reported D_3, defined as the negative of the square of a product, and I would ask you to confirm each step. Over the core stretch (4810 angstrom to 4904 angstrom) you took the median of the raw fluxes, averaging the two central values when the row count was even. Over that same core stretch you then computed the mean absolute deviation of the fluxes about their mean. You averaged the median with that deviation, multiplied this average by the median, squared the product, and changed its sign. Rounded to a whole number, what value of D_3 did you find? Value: -23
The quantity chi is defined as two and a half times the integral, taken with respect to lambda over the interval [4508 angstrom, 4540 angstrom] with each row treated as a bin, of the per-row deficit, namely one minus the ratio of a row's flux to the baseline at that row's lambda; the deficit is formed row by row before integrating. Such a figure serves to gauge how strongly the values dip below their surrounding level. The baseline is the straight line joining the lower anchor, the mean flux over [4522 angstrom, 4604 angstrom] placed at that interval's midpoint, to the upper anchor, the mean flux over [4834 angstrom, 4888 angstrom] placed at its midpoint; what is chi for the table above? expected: -22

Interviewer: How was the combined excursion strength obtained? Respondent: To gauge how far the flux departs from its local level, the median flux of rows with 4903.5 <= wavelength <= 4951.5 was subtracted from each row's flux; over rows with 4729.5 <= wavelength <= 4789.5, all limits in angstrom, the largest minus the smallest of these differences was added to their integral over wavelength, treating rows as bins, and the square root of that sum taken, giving 6.1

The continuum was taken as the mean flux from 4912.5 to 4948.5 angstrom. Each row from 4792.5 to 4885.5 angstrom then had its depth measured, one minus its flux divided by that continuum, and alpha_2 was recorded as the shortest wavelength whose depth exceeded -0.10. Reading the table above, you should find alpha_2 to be 4824.0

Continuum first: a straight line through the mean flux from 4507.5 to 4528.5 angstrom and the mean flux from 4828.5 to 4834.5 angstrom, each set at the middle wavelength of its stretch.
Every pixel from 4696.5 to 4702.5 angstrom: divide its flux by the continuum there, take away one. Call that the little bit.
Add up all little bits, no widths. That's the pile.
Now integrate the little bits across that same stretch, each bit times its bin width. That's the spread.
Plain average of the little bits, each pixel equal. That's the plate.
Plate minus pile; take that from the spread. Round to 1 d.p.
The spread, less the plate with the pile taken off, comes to -2.4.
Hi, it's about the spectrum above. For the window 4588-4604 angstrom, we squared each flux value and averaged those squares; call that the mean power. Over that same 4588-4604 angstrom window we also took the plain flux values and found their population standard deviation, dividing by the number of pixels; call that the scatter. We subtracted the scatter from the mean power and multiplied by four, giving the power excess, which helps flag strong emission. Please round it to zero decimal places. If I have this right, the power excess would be 53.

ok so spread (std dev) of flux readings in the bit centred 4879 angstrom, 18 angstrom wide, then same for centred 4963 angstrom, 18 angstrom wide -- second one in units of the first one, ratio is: 0.64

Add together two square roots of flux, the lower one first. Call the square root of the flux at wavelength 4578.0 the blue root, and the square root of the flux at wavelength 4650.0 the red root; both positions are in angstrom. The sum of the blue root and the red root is 3.65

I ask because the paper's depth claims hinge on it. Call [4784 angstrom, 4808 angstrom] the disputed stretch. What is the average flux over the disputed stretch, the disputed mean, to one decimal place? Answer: 3.5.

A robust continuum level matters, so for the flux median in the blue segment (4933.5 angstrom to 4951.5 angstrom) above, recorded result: 2.8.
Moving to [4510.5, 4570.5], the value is 4.7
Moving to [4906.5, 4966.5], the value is 2.8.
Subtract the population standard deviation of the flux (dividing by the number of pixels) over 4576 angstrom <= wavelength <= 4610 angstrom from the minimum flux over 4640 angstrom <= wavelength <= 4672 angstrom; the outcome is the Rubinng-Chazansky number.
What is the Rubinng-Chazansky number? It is 2.86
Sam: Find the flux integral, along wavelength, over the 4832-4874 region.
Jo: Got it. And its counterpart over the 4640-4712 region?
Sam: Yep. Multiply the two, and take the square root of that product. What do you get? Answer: 170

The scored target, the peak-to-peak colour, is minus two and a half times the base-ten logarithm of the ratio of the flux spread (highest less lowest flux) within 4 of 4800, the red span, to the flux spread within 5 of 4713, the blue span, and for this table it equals -1.0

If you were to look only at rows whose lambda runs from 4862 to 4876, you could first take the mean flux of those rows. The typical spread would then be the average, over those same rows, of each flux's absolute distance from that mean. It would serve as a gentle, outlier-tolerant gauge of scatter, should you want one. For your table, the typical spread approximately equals 0.15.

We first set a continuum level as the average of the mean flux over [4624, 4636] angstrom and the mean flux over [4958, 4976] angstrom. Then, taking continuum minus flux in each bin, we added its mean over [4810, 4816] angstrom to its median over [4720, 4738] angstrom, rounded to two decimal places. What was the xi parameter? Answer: -1.03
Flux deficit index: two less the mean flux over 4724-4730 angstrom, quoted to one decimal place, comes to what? -1.5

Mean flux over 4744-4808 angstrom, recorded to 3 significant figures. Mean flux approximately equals 3.46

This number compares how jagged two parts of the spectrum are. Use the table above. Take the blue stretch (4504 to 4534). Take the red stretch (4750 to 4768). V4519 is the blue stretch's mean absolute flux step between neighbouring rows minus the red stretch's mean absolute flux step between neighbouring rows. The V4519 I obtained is 0.40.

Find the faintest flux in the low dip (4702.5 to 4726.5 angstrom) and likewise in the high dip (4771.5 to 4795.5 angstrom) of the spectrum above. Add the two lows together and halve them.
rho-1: 3.28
